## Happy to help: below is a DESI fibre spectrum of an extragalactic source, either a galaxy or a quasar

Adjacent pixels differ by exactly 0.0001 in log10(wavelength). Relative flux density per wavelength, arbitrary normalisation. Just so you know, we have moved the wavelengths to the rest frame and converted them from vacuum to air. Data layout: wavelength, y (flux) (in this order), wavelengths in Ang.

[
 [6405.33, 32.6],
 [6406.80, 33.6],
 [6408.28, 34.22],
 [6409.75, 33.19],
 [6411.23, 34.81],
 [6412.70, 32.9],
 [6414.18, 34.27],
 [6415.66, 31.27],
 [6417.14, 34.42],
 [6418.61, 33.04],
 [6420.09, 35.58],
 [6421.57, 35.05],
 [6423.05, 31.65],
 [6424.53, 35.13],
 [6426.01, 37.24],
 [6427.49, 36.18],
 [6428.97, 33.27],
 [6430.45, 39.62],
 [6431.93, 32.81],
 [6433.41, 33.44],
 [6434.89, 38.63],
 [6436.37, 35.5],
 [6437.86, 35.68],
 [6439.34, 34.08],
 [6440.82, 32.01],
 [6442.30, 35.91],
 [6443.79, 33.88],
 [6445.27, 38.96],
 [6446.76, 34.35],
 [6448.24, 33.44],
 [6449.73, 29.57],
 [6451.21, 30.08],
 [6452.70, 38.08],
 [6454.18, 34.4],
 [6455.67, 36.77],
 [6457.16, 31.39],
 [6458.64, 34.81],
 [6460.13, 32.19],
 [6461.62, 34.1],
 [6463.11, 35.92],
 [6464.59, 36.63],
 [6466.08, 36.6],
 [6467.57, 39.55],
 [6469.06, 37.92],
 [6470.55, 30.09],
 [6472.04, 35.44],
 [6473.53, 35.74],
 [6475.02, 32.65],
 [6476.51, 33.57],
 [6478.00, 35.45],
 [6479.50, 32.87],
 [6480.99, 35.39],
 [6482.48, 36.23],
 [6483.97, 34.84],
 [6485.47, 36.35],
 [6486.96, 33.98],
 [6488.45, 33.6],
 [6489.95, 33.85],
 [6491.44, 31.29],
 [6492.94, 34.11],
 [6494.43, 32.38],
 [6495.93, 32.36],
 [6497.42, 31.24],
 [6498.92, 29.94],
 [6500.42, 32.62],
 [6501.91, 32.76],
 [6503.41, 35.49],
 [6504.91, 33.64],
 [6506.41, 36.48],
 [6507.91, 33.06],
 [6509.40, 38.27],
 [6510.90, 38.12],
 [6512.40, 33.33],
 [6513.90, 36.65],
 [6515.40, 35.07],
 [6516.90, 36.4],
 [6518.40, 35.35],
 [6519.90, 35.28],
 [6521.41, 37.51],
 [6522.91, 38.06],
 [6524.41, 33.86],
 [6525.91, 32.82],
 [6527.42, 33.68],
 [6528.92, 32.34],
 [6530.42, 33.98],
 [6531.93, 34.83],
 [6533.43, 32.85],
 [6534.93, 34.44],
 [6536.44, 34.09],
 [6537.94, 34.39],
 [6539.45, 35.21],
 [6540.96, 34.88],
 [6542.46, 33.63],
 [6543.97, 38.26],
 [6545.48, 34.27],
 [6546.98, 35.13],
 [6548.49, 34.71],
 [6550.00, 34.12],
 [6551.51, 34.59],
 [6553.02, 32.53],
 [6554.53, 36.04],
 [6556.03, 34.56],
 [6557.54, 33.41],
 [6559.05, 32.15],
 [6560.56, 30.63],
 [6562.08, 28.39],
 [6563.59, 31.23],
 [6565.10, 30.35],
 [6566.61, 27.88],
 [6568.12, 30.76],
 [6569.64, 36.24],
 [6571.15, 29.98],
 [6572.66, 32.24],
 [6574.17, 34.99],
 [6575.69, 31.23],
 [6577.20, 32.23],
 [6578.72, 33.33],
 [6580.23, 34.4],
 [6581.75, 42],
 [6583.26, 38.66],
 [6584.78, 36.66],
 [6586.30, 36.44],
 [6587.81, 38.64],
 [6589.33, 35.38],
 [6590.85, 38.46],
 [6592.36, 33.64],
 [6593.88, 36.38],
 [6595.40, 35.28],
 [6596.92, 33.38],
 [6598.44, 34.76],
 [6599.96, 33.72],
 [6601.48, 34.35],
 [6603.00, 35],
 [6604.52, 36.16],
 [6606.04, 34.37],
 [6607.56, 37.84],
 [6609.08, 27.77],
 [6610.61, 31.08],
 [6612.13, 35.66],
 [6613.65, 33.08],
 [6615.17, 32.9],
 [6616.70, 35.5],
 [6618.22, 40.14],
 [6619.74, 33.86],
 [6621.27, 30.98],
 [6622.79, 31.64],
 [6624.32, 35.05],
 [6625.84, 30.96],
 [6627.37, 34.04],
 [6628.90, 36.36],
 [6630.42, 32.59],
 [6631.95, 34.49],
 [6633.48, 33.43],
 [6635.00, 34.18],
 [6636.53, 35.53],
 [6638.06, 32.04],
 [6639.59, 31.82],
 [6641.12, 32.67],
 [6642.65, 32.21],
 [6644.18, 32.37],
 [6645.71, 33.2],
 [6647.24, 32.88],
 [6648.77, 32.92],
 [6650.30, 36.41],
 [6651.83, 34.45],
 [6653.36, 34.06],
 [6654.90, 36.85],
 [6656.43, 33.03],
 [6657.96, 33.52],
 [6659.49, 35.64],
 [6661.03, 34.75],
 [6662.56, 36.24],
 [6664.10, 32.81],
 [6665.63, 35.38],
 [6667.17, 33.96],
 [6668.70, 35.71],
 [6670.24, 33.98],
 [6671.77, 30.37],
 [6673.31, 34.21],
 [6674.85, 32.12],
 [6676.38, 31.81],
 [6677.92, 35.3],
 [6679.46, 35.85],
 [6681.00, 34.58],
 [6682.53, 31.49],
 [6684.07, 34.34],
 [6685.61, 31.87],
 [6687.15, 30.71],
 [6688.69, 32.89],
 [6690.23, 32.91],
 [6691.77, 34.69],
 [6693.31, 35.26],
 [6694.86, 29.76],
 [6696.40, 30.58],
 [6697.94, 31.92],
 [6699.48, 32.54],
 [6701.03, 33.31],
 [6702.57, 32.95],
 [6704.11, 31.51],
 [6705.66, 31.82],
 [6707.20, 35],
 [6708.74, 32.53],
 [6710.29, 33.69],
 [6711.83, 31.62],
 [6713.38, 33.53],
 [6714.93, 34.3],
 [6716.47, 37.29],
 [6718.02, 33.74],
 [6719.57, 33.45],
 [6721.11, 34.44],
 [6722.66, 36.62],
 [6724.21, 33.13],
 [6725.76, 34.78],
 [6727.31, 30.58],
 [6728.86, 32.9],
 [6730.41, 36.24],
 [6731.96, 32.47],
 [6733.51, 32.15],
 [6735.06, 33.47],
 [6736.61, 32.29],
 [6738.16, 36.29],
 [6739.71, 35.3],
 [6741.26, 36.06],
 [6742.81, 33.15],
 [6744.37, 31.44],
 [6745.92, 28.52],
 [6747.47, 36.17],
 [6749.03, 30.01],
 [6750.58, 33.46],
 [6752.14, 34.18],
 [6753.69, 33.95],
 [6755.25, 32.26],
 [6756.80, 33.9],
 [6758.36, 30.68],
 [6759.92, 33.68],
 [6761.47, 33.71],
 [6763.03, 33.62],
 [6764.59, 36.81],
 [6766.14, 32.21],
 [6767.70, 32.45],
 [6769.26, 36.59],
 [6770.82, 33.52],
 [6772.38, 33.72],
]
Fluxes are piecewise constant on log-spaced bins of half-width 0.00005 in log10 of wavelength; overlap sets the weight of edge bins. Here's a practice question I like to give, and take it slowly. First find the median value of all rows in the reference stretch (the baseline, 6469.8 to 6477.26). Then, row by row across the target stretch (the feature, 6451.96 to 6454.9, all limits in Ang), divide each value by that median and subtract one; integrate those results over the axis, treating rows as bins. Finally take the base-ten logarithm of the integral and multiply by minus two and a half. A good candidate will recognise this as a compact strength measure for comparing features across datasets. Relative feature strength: 1.6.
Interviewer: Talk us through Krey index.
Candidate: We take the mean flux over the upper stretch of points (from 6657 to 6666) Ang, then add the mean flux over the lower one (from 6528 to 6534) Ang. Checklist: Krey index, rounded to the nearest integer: 68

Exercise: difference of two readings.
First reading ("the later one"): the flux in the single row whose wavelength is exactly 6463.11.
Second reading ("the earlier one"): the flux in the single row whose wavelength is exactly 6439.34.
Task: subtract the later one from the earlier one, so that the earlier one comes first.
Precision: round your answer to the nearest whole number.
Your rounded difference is -2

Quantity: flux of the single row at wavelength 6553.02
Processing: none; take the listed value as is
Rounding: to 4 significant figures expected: 32.53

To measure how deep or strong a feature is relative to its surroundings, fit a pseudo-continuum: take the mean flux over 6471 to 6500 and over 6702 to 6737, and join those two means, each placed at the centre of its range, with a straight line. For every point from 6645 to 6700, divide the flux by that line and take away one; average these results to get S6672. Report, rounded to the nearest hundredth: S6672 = 0.00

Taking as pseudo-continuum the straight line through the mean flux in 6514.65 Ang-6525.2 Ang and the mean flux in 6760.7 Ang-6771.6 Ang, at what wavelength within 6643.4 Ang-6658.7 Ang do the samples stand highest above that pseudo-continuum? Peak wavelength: 6654.90 Ang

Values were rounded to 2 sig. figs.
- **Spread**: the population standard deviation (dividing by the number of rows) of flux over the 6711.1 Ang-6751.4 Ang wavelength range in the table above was 2.1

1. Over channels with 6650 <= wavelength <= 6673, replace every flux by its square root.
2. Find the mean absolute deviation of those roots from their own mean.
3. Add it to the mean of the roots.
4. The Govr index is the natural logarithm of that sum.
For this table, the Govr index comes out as 1.788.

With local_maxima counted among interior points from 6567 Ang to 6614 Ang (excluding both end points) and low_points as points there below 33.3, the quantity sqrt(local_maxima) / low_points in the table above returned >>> 0.40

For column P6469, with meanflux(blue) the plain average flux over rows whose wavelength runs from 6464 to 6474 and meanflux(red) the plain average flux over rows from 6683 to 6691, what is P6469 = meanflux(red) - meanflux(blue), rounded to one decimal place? -3.5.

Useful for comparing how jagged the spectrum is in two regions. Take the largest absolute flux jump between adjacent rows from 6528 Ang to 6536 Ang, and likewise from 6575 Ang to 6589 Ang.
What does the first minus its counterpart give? -5.6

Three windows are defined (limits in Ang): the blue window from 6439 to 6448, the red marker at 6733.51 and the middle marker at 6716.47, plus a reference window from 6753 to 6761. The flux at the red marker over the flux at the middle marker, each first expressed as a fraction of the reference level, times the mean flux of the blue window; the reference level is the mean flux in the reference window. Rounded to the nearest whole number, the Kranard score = 30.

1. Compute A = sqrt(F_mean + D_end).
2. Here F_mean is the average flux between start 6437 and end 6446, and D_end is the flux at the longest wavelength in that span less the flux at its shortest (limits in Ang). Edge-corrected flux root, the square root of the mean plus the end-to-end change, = 6.2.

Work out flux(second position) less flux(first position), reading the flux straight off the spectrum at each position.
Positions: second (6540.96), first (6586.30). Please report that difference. -1.6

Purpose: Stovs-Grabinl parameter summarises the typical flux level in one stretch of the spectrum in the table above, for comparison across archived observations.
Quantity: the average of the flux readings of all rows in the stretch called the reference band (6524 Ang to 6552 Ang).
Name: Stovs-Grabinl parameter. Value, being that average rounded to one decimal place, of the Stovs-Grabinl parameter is 34.3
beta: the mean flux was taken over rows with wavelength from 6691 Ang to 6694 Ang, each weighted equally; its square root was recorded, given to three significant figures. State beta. 5.91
